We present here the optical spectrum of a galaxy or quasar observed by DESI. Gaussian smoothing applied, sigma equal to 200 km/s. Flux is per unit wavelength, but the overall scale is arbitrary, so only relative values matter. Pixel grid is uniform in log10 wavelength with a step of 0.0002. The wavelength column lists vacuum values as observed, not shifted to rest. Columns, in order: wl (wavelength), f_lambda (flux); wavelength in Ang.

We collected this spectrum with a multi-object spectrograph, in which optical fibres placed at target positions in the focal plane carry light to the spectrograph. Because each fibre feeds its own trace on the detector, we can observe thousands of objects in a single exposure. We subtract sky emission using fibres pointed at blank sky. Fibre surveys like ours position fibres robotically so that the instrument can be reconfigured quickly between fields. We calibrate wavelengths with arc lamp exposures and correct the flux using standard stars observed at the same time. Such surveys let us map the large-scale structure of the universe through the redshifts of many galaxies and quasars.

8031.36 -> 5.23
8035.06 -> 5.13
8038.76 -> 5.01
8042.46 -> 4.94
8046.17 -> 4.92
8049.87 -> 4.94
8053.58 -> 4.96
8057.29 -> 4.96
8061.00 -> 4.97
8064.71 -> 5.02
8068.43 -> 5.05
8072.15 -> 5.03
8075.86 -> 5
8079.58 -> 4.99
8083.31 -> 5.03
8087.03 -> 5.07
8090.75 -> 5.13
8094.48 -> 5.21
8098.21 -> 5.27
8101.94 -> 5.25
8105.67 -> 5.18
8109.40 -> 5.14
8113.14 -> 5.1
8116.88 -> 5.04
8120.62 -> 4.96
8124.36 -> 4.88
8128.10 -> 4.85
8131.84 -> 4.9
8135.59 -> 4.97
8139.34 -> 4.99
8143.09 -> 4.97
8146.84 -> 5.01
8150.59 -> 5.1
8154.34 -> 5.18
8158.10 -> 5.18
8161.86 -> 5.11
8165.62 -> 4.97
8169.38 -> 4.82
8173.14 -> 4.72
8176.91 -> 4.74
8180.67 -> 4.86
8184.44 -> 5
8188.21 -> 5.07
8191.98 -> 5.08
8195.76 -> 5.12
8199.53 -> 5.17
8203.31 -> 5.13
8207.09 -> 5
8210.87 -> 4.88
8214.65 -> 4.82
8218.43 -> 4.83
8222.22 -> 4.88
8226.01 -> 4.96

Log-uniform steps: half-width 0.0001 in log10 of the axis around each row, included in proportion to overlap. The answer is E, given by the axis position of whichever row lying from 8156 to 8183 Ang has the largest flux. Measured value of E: 8158.10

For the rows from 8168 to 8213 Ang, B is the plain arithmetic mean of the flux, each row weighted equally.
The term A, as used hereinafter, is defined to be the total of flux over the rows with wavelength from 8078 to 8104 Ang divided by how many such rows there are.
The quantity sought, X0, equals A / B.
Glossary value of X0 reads 1.03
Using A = 5.14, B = 4.97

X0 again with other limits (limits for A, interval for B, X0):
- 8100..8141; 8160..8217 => 1.01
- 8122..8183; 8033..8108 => 0.98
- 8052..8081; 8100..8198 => 1.00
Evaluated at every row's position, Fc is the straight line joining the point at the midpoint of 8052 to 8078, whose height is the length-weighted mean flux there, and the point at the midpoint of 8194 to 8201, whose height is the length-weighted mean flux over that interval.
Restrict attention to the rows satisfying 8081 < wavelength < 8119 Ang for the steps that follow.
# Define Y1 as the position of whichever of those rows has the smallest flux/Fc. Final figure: 8116.88 Ang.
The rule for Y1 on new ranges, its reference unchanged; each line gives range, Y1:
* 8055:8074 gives 8057.29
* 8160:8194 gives 8173.14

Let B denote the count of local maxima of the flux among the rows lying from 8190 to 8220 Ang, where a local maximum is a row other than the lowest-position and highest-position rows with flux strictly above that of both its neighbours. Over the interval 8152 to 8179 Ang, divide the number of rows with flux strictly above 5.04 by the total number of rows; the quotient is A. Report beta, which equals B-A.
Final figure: 0.57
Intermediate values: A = 0.43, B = 1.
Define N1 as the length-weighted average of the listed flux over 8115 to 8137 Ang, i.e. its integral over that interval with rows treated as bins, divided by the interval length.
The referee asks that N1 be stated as 4.93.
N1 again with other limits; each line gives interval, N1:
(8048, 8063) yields 4.96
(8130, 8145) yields 4.96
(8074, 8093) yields 5.05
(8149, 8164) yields 5.14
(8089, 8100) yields 5.20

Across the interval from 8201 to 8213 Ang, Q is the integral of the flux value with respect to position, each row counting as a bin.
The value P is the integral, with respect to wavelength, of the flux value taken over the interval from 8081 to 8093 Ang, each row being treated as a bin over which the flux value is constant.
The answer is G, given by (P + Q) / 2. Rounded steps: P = 61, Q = 60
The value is 60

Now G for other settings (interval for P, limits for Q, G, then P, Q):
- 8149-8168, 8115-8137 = 103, 97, 109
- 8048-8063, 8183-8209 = 103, 74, 132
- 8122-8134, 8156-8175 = 76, 59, 94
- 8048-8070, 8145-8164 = 103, 110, 97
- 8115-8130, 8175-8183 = 56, 74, 38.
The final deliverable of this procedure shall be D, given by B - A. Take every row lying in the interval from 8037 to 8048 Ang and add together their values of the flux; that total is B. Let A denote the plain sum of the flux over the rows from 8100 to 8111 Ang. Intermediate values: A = 15.6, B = 14.9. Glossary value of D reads -0.70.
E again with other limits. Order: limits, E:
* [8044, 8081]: 8068.43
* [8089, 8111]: 8098.21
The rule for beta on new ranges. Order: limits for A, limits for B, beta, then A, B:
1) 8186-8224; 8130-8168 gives 0.50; 0.50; 1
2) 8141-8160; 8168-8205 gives 0.40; 0.60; 1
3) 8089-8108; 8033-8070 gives -1.00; 1.00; 0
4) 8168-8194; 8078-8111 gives 0.71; 0.29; 1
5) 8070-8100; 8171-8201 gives -0.50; 0.50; 0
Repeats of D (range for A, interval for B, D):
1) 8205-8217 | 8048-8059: 0.16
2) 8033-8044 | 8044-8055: -0.26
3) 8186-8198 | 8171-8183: -0.95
